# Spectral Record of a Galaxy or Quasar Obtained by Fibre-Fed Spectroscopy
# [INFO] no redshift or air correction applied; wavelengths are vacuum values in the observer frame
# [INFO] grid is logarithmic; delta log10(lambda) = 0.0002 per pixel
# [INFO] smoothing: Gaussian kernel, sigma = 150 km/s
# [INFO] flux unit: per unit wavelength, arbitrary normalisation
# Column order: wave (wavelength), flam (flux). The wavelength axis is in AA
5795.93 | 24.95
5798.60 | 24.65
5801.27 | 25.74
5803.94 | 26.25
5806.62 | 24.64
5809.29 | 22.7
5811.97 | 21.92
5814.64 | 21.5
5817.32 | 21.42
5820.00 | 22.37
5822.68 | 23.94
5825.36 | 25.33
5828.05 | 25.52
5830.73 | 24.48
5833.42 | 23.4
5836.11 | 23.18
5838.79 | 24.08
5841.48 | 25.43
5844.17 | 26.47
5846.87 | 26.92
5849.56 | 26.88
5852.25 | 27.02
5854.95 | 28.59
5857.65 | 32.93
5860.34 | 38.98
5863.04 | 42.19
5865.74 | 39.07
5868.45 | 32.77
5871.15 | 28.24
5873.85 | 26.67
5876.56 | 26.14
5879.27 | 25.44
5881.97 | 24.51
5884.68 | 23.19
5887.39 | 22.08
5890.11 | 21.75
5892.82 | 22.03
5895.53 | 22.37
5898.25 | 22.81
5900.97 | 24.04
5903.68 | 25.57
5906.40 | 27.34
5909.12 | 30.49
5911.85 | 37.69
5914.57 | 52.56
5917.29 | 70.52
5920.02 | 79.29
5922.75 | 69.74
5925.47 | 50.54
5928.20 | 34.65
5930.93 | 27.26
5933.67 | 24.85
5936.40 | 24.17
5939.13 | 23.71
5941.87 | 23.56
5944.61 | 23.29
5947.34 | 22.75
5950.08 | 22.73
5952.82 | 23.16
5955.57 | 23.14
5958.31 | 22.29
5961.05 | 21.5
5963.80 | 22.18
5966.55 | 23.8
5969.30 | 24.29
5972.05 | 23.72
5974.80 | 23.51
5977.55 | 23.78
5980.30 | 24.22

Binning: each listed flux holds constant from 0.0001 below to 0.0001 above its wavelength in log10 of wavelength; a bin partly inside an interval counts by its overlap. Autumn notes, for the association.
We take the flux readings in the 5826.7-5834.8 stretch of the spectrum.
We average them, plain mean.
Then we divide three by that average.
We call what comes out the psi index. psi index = 0.123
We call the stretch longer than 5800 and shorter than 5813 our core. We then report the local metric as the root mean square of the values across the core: 24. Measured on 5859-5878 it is 34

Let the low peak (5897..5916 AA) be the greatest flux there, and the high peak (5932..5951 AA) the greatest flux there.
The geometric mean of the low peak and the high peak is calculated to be 36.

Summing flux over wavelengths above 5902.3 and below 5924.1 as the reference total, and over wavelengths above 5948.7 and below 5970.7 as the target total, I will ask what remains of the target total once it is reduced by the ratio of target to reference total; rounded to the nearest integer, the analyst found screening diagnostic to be 183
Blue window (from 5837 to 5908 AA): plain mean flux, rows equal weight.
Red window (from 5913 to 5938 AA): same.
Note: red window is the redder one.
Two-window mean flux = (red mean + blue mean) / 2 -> 38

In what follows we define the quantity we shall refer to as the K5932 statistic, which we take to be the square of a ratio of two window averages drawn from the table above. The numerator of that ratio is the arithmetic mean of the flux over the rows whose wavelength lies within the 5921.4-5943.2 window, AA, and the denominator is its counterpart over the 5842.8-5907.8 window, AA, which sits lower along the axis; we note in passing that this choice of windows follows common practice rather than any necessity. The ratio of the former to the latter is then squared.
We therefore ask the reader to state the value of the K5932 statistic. 1.6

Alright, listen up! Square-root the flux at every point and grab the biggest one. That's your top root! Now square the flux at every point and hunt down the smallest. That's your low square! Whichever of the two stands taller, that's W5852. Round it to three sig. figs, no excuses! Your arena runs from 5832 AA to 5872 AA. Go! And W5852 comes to 537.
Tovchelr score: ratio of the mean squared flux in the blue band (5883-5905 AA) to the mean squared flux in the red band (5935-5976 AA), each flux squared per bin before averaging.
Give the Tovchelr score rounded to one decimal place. 1.0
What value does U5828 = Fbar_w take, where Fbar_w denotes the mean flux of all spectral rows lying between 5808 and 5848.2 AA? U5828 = 23.9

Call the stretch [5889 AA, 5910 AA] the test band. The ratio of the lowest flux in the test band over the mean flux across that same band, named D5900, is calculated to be 0.89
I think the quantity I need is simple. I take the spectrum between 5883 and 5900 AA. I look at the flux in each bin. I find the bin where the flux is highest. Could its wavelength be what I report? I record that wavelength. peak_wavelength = 5884.68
